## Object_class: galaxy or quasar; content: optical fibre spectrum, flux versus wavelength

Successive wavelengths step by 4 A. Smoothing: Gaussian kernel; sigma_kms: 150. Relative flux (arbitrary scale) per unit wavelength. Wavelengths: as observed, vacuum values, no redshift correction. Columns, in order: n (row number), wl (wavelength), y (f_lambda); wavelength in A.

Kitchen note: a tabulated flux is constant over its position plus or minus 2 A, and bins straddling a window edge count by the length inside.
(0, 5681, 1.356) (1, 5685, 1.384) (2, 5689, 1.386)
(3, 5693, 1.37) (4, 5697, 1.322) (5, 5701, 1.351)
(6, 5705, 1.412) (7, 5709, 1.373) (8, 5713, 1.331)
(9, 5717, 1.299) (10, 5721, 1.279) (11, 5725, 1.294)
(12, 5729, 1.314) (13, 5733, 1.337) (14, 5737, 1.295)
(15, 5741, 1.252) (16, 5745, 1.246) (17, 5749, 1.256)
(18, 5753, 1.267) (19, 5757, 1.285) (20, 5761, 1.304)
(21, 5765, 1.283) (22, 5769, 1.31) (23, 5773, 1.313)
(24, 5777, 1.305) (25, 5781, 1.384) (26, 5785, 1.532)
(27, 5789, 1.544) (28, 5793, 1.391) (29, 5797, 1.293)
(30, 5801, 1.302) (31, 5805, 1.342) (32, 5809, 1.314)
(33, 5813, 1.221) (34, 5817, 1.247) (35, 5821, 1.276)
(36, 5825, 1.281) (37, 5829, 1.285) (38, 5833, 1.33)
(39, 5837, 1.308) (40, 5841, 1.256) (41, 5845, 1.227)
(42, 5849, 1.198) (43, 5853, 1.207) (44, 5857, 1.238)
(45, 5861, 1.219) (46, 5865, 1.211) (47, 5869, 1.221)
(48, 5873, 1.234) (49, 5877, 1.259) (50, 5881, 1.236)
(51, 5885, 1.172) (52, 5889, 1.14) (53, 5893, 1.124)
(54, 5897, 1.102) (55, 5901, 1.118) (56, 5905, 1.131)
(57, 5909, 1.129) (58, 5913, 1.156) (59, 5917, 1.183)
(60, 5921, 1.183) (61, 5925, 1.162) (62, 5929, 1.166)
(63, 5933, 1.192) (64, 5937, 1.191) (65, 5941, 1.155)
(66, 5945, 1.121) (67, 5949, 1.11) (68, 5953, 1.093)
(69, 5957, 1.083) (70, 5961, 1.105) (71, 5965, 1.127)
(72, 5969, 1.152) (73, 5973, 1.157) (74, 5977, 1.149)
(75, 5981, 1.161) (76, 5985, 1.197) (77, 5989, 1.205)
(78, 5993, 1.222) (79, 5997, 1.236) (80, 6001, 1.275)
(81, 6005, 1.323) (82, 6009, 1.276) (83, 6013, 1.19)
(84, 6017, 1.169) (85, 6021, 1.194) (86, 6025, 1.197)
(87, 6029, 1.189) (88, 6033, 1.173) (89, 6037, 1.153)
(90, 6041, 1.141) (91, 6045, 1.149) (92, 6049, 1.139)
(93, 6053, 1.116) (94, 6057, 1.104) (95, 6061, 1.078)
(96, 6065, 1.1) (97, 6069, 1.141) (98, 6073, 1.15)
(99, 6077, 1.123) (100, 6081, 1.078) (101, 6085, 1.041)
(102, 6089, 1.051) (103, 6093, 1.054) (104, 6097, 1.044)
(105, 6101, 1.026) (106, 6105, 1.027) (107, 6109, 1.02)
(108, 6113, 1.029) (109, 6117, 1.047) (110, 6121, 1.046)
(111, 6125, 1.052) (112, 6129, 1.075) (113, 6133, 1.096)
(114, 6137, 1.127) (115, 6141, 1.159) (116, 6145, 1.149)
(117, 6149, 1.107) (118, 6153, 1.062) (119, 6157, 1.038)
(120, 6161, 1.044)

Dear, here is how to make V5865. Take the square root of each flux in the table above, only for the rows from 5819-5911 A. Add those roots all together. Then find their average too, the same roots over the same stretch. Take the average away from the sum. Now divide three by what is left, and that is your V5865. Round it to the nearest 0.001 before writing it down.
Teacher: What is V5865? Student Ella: 0.124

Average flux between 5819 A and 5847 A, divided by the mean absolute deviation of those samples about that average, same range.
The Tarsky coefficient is 54.5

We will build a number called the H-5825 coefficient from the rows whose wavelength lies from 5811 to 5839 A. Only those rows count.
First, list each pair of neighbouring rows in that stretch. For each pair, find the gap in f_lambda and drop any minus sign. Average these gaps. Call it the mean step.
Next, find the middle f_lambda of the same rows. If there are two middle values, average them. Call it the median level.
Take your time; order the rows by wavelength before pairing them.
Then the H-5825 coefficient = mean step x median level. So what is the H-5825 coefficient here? 0.028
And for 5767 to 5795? 0.093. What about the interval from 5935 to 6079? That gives 0.026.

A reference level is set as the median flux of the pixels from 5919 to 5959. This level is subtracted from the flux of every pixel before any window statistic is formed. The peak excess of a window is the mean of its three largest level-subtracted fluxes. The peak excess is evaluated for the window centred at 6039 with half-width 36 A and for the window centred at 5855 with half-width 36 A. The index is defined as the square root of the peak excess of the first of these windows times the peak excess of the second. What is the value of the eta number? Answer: 0.126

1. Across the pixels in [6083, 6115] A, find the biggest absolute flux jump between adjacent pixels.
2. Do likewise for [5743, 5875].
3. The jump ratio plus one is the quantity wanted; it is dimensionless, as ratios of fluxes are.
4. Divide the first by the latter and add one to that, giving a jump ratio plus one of 1.12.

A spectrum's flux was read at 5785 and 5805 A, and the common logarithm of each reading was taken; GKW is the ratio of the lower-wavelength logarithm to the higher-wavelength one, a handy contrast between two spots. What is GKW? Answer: 1.5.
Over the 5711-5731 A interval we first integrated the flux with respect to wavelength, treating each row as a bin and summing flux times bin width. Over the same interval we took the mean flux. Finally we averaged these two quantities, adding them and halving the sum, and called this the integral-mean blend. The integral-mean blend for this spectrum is 13.7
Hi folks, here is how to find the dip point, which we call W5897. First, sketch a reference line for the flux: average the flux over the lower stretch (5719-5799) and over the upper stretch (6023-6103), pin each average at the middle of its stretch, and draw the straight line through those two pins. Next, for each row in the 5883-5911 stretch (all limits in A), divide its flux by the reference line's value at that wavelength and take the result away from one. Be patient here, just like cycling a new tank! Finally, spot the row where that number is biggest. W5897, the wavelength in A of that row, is 5897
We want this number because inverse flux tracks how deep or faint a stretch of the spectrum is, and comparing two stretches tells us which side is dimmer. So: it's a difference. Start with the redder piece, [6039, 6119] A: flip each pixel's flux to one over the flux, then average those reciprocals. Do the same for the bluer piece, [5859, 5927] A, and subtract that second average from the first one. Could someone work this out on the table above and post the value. 0.073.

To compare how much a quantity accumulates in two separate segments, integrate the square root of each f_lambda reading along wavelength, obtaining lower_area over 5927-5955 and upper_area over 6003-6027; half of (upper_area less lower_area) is -2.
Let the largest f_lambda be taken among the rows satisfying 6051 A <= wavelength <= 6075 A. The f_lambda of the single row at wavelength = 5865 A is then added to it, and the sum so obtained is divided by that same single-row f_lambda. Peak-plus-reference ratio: 1.95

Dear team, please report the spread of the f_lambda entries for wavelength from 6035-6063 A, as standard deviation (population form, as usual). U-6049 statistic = 0.025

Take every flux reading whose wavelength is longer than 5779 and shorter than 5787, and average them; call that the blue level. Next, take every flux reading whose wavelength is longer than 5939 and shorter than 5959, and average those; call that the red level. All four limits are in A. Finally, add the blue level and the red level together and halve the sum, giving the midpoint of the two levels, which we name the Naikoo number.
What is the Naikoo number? 1.29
